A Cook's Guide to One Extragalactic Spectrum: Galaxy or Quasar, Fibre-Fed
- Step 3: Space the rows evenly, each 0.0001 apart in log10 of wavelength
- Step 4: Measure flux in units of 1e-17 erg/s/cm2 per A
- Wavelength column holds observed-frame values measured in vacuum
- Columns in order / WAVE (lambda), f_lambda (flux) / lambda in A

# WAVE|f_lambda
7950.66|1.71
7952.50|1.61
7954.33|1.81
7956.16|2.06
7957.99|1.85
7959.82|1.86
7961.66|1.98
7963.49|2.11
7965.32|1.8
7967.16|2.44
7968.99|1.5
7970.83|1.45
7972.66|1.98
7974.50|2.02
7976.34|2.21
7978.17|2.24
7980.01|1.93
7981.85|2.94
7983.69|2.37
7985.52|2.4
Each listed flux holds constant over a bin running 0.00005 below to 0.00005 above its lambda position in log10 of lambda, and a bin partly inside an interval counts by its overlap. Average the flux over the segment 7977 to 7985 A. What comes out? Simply 2.37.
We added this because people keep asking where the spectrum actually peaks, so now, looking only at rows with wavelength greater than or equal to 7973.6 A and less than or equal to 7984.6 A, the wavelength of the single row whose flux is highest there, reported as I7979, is 7981.85 A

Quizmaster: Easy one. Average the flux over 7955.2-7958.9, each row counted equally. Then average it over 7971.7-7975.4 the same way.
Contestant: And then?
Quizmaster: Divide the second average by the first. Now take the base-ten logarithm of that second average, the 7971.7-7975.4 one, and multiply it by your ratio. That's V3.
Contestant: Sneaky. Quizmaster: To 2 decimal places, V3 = 0.31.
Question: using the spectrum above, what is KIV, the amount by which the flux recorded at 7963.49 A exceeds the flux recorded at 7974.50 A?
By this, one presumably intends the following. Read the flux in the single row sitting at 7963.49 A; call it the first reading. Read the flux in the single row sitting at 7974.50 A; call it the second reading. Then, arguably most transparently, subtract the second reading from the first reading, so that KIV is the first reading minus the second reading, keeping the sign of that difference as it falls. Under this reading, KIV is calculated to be 0.1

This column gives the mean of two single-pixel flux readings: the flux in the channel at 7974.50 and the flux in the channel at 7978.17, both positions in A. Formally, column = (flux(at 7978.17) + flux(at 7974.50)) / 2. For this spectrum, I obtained 2.13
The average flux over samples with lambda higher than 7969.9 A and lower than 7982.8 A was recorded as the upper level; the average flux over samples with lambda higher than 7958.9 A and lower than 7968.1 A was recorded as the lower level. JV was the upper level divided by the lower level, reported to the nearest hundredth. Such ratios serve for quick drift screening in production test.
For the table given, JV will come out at 1.04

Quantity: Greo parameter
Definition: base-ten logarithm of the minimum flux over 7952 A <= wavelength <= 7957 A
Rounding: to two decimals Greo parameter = 0.21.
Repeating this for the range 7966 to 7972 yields 0.16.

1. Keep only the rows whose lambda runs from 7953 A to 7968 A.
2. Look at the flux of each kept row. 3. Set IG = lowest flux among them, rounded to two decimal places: 1.80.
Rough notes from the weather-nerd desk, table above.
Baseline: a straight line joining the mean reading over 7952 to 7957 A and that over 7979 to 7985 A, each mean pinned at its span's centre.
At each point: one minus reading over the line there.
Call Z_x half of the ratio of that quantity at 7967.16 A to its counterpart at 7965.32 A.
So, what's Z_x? -0.6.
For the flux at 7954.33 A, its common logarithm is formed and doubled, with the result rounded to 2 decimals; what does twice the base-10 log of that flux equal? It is 0.52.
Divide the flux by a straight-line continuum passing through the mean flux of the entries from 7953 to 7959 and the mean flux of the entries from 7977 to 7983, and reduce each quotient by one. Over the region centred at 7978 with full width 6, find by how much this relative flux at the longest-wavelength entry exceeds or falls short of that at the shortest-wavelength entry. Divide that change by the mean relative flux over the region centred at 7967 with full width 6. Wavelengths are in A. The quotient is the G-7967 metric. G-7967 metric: 2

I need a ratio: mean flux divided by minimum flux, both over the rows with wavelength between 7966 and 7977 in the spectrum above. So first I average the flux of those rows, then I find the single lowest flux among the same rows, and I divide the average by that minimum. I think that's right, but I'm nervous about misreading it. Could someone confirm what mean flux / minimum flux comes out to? 1.33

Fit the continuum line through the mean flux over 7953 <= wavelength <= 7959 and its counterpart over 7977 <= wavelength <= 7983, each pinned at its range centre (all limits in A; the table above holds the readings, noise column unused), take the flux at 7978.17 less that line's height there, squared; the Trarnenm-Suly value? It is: 0.01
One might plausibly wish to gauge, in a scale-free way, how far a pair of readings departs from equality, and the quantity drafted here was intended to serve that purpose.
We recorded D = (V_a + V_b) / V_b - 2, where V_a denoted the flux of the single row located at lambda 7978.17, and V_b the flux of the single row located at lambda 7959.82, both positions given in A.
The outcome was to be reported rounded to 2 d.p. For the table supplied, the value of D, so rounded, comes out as 0.20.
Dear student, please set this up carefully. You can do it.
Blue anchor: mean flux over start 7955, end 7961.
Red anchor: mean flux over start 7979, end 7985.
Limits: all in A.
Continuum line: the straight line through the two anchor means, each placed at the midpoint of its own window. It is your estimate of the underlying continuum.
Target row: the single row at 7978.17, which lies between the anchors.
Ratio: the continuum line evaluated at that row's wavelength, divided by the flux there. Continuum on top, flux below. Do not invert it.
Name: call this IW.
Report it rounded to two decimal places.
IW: 1.04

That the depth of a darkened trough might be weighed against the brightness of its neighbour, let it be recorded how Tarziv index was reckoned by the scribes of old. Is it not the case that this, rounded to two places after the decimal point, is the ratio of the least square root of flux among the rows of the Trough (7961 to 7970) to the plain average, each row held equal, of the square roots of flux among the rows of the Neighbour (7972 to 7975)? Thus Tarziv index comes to 0.87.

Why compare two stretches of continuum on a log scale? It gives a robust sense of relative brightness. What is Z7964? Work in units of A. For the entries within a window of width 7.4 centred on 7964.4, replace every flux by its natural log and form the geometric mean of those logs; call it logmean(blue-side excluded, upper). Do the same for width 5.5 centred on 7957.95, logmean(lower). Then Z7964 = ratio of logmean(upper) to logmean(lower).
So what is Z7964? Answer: 1.1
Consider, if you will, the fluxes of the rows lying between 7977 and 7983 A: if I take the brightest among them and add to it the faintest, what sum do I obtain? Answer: 4.87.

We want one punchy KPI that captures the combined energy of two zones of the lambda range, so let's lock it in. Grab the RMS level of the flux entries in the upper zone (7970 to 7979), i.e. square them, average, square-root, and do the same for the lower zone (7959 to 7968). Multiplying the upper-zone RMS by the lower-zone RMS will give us 4.1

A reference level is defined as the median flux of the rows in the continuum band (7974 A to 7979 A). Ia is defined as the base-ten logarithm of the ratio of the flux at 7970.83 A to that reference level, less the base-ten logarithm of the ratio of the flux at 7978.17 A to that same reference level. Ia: -0.19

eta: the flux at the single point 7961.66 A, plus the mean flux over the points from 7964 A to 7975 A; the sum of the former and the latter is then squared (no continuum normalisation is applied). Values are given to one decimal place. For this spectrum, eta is 14.8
